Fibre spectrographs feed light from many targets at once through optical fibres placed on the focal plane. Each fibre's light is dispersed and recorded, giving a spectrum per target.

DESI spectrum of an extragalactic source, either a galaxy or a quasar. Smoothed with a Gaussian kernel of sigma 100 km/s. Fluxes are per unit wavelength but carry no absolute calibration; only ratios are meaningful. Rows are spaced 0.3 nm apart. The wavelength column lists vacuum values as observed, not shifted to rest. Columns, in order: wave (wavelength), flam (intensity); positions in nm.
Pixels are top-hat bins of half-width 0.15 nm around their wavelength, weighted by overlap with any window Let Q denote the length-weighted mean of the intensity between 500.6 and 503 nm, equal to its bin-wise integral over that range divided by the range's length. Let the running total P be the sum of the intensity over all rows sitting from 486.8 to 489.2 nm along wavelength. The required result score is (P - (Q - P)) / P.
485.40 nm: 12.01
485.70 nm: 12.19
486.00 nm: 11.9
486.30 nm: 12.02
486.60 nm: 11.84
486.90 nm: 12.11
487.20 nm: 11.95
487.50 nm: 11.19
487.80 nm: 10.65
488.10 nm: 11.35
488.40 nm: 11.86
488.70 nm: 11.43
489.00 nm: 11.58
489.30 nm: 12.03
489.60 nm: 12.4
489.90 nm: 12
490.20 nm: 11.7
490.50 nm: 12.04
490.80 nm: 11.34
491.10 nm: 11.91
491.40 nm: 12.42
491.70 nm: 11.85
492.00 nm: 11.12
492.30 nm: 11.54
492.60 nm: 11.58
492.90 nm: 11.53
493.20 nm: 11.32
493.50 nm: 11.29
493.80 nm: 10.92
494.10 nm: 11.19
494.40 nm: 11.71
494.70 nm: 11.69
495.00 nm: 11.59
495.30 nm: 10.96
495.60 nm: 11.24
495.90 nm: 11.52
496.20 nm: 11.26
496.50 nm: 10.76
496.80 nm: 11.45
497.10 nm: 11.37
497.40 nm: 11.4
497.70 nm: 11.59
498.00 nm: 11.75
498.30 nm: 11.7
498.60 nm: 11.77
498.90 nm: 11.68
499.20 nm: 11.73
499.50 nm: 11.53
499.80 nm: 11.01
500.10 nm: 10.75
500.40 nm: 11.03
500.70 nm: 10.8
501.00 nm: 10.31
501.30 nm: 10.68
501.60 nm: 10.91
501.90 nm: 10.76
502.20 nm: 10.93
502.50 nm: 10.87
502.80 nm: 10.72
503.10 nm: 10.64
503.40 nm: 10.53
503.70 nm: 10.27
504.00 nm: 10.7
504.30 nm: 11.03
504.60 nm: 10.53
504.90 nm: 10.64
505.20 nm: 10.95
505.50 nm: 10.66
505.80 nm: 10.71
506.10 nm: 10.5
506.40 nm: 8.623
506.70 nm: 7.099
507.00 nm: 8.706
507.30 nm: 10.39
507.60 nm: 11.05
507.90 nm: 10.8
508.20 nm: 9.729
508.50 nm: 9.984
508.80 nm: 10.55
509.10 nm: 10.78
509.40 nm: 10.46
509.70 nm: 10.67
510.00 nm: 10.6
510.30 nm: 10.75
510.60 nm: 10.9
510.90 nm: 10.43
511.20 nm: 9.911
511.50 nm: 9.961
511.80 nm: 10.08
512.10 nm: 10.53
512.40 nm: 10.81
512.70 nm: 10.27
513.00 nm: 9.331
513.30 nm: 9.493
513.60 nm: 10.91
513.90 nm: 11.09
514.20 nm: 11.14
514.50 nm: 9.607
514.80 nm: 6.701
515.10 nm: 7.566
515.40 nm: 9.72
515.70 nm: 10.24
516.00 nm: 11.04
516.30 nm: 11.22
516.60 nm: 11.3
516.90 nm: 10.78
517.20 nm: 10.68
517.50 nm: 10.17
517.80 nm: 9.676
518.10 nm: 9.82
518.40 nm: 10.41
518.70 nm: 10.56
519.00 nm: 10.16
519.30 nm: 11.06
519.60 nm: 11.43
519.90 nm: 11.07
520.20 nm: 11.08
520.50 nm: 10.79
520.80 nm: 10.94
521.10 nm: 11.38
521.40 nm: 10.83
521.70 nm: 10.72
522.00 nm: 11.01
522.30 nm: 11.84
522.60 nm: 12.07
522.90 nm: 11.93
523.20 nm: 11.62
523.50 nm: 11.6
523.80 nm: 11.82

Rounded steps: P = 92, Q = 10.7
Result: 1.883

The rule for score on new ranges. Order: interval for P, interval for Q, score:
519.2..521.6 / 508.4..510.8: 1.880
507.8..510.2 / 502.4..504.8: 1.872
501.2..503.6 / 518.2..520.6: 1.874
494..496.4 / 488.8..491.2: 1.870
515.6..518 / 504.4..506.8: 1.882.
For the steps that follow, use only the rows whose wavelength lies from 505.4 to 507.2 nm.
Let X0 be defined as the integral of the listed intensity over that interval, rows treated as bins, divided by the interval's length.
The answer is 9.4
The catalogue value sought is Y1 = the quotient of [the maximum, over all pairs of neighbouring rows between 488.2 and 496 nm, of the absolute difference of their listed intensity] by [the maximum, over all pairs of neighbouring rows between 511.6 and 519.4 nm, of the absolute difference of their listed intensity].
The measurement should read 0.3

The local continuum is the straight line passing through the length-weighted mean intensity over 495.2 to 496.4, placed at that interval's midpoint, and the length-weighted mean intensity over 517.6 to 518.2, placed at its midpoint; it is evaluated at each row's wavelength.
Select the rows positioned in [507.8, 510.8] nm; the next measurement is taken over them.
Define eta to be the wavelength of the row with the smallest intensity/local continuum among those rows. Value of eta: 508.20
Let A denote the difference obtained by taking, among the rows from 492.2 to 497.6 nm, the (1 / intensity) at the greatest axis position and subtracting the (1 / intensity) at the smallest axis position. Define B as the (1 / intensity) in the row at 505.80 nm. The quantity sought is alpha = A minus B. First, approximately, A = 0.001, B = 0.093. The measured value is -0.092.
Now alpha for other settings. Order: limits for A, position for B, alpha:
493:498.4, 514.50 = -0.107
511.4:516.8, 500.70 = -0.104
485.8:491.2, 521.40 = -0.092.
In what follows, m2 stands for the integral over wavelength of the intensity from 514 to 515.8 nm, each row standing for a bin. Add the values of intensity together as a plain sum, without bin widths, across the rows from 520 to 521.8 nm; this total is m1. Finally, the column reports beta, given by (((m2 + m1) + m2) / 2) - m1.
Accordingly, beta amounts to -16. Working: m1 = 66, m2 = 16.5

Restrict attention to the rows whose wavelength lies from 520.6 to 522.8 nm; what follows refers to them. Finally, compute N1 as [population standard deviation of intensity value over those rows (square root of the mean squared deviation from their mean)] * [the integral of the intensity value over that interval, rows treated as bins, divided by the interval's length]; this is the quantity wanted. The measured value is 5.5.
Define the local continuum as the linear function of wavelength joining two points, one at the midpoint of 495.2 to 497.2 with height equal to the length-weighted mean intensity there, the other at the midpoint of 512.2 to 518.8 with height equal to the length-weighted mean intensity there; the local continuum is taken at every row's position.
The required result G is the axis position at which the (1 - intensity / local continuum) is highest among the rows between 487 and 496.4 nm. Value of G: 487.80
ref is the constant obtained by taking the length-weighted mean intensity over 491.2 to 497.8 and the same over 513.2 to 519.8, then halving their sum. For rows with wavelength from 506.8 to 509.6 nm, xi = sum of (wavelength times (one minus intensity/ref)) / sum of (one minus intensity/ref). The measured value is 507.82 nm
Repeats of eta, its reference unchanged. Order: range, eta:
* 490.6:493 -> 492.00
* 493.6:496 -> 493.80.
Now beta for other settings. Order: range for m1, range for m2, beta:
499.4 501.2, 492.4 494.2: -12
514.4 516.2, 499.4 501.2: -8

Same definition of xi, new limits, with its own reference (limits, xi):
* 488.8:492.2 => 490.41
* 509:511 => 510.02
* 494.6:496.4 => 495.36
